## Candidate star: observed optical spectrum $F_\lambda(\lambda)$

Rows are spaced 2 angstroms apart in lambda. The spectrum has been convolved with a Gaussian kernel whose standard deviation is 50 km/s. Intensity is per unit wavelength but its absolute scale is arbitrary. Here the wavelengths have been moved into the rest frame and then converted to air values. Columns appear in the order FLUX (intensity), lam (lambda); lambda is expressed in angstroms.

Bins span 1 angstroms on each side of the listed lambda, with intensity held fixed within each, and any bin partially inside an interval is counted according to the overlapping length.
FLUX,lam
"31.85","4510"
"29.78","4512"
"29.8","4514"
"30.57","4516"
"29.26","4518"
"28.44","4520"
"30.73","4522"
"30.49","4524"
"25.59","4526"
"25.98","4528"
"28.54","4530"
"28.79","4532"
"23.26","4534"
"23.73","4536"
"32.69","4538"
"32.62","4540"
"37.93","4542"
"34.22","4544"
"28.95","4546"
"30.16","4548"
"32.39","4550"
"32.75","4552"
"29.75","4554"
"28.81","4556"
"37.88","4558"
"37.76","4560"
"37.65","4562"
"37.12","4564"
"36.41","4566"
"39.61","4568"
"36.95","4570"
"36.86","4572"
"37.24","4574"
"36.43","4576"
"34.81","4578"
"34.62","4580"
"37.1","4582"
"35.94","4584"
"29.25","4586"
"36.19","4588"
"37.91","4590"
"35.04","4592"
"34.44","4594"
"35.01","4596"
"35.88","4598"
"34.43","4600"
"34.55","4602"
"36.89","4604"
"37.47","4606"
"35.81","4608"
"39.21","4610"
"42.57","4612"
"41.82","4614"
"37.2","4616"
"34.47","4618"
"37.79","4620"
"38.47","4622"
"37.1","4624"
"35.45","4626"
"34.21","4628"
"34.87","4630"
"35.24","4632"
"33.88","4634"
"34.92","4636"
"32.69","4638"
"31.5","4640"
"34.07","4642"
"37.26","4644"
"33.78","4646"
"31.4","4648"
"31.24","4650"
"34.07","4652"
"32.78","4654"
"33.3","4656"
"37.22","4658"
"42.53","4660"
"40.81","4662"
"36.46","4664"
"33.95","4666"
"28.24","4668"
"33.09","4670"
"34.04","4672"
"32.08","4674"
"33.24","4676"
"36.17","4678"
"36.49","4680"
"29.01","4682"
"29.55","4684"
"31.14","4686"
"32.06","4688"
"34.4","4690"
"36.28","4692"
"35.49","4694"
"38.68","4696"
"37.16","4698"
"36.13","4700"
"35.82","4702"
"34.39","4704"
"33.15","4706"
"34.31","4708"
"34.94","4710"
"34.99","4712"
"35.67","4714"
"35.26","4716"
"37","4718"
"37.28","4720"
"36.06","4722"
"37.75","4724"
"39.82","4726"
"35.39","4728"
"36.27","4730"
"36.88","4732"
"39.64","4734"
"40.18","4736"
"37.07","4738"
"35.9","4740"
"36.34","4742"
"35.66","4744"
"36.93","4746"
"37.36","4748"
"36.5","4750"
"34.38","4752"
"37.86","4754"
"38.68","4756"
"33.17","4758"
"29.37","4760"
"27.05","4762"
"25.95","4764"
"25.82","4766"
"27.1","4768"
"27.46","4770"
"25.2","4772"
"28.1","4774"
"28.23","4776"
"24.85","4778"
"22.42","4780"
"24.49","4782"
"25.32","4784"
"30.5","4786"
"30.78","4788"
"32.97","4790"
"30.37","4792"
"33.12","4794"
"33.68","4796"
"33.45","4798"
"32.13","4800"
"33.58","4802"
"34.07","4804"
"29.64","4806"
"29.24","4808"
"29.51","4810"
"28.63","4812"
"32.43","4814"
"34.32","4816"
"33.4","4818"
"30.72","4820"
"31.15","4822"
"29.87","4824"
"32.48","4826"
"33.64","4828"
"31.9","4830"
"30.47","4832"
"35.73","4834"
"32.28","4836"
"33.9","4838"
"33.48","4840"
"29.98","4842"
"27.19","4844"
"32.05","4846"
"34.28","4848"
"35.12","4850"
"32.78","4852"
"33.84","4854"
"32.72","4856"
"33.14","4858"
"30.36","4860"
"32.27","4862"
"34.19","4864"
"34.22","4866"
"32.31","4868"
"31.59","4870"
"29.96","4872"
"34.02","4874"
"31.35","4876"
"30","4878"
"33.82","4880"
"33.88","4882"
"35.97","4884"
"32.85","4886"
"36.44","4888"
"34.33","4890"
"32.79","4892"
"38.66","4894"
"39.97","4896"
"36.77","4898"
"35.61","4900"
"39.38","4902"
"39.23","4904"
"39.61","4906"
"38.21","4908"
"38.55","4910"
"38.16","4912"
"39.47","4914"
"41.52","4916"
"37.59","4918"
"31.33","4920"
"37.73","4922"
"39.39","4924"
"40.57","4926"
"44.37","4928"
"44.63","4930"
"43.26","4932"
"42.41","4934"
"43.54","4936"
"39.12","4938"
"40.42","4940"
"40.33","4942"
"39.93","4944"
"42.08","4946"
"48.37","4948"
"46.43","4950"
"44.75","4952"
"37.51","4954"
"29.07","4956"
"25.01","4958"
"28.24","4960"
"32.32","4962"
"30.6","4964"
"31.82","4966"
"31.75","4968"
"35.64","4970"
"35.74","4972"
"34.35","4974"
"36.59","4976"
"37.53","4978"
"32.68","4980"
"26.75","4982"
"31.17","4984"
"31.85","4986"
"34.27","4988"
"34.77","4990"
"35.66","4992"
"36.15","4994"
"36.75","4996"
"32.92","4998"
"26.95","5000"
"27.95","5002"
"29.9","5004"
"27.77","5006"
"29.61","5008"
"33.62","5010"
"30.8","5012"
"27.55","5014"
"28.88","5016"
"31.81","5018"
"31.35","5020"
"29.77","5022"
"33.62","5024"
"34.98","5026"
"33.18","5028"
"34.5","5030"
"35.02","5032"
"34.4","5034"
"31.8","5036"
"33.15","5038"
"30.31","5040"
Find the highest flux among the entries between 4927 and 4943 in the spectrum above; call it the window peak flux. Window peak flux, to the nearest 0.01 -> 44.63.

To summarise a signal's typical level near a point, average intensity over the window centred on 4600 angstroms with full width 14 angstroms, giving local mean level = 35.5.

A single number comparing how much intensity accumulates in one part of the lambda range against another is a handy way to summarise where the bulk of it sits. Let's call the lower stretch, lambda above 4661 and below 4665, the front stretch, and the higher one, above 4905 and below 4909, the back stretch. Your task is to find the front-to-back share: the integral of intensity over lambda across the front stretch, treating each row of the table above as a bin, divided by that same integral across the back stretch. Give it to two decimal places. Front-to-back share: 0.99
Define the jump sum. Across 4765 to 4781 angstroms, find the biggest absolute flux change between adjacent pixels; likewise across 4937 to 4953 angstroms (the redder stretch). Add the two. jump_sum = 10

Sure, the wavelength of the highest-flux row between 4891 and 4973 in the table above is 4948 angstroms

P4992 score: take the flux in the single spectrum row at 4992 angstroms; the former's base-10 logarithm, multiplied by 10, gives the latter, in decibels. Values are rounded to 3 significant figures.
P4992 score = 15.5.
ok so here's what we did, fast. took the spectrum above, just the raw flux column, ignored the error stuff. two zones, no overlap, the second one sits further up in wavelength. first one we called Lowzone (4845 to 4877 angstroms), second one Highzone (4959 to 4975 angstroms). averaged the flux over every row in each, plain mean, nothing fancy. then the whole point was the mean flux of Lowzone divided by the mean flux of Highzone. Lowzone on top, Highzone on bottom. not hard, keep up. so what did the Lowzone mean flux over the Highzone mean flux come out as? 1.006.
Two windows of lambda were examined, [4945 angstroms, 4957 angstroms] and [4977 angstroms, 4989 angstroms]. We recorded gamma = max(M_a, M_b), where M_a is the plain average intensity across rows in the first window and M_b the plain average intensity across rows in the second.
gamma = 41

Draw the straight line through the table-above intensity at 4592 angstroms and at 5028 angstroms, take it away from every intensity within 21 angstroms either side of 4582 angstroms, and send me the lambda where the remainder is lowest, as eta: 4586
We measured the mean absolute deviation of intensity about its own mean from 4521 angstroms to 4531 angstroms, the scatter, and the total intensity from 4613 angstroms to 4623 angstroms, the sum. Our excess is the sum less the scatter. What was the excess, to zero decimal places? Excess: 188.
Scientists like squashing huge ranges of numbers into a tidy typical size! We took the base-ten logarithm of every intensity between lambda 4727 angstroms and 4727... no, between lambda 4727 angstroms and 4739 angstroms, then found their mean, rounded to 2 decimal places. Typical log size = 1.57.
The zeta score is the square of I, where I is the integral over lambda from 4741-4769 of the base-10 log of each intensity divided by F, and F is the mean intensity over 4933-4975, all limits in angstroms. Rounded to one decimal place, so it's 2.4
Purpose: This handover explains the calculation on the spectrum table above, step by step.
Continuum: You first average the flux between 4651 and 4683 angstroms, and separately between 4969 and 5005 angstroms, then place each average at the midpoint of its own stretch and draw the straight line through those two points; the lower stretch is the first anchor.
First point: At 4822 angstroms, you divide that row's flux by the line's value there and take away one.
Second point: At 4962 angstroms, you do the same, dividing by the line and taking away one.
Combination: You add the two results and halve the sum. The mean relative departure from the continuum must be -0.06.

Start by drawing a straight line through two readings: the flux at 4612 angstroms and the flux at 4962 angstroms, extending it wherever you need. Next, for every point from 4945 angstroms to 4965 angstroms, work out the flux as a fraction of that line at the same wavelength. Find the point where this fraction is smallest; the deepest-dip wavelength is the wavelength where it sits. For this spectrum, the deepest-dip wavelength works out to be 4958 angstroms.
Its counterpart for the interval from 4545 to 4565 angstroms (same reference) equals 4546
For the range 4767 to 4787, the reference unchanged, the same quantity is 4780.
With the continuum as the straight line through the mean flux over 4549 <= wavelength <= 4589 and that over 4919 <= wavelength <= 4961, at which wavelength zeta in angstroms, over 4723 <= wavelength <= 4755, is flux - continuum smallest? 4752 angstroms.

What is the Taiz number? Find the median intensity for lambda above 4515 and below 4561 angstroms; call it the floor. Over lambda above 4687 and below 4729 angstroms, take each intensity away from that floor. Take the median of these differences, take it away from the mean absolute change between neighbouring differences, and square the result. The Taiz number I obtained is 48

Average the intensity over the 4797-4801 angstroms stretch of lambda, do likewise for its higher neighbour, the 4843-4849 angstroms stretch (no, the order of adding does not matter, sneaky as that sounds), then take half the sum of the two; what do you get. 32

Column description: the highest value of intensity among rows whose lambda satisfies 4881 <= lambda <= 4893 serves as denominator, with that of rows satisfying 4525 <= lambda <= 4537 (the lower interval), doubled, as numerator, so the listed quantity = 1.58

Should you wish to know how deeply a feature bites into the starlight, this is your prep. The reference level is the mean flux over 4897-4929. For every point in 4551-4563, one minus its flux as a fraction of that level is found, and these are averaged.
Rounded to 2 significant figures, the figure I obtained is 0.12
